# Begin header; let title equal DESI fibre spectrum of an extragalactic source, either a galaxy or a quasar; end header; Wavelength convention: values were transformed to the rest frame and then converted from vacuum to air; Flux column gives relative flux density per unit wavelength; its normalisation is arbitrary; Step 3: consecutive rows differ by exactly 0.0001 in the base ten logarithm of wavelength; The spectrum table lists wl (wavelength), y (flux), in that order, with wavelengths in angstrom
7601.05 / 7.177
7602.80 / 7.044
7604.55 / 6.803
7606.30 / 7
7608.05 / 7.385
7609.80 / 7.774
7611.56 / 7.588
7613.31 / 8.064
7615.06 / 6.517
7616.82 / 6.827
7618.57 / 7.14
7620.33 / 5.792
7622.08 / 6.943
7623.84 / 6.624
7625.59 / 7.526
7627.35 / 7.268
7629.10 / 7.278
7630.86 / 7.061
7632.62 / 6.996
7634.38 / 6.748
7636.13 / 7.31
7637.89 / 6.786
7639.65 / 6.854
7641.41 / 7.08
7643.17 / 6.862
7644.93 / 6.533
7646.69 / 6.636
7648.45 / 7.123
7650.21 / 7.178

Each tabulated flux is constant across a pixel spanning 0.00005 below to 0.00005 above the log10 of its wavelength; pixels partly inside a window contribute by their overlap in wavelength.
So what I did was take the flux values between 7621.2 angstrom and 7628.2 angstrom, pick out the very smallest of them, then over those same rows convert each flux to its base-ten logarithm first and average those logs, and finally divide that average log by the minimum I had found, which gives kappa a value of 0.128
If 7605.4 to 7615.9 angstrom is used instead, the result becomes 0.133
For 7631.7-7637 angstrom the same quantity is 0.125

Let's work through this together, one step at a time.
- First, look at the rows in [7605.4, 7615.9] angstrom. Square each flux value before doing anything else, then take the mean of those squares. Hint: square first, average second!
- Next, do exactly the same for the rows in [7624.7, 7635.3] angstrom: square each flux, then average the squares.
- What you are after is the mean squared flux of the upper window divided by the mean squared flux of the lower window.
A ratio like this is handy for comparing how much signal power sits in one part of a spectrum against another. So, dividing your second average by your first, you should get 0.93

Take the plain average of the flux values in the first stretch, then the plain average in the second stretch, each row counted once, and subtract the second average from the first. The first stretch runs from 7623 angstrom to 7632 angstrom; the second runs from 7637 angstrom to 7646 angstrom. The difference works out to 0.33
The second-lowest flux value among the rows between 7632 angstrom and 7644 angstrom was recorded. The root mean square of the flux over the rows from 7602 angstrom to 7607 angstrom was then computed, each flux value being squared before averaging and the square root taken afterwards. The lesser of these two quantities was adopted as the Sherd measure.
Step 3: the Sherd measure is 6.79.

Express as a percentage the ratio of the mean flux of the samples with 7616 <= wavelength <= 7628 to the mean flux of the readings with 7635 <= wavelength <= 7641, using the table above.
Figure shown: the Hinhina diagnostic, 98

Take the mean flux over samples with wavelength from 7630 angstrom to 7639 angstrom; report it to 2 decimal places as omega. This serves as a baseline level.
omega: 6.98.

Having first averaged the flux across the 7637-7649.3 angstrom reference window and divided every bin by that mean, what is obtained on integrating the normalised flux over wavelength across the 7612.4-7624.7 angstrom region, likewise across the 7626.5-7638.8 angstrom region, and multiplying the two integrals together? 156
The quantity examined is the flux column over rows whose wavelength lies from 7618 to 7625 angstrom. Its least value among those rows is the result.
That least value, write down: 5.792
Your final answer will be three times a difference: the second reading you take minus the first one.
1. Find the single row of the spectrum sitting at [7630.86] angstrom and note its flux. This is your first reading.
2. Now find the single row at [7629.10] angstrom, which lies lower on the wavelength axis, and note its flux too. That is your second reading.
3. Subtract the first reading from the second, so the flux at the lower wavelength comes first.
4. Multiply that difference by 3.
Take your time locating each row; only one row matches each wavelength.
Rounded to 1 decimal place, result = 0.7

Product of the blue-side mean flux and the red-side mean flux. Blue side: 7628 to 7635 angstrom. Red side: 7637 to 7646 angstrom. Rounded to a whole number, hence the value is 48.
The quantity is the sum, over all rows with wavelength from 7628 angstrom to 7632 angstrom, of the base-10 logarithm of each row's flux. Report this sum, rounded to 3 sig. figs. 1.71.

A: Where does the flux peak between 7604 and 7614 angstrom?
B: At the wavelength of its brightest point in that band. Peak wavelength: 7613.31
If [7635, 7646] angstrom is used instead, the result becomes 7636.13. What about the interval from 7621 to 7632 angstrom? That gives 7625.59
